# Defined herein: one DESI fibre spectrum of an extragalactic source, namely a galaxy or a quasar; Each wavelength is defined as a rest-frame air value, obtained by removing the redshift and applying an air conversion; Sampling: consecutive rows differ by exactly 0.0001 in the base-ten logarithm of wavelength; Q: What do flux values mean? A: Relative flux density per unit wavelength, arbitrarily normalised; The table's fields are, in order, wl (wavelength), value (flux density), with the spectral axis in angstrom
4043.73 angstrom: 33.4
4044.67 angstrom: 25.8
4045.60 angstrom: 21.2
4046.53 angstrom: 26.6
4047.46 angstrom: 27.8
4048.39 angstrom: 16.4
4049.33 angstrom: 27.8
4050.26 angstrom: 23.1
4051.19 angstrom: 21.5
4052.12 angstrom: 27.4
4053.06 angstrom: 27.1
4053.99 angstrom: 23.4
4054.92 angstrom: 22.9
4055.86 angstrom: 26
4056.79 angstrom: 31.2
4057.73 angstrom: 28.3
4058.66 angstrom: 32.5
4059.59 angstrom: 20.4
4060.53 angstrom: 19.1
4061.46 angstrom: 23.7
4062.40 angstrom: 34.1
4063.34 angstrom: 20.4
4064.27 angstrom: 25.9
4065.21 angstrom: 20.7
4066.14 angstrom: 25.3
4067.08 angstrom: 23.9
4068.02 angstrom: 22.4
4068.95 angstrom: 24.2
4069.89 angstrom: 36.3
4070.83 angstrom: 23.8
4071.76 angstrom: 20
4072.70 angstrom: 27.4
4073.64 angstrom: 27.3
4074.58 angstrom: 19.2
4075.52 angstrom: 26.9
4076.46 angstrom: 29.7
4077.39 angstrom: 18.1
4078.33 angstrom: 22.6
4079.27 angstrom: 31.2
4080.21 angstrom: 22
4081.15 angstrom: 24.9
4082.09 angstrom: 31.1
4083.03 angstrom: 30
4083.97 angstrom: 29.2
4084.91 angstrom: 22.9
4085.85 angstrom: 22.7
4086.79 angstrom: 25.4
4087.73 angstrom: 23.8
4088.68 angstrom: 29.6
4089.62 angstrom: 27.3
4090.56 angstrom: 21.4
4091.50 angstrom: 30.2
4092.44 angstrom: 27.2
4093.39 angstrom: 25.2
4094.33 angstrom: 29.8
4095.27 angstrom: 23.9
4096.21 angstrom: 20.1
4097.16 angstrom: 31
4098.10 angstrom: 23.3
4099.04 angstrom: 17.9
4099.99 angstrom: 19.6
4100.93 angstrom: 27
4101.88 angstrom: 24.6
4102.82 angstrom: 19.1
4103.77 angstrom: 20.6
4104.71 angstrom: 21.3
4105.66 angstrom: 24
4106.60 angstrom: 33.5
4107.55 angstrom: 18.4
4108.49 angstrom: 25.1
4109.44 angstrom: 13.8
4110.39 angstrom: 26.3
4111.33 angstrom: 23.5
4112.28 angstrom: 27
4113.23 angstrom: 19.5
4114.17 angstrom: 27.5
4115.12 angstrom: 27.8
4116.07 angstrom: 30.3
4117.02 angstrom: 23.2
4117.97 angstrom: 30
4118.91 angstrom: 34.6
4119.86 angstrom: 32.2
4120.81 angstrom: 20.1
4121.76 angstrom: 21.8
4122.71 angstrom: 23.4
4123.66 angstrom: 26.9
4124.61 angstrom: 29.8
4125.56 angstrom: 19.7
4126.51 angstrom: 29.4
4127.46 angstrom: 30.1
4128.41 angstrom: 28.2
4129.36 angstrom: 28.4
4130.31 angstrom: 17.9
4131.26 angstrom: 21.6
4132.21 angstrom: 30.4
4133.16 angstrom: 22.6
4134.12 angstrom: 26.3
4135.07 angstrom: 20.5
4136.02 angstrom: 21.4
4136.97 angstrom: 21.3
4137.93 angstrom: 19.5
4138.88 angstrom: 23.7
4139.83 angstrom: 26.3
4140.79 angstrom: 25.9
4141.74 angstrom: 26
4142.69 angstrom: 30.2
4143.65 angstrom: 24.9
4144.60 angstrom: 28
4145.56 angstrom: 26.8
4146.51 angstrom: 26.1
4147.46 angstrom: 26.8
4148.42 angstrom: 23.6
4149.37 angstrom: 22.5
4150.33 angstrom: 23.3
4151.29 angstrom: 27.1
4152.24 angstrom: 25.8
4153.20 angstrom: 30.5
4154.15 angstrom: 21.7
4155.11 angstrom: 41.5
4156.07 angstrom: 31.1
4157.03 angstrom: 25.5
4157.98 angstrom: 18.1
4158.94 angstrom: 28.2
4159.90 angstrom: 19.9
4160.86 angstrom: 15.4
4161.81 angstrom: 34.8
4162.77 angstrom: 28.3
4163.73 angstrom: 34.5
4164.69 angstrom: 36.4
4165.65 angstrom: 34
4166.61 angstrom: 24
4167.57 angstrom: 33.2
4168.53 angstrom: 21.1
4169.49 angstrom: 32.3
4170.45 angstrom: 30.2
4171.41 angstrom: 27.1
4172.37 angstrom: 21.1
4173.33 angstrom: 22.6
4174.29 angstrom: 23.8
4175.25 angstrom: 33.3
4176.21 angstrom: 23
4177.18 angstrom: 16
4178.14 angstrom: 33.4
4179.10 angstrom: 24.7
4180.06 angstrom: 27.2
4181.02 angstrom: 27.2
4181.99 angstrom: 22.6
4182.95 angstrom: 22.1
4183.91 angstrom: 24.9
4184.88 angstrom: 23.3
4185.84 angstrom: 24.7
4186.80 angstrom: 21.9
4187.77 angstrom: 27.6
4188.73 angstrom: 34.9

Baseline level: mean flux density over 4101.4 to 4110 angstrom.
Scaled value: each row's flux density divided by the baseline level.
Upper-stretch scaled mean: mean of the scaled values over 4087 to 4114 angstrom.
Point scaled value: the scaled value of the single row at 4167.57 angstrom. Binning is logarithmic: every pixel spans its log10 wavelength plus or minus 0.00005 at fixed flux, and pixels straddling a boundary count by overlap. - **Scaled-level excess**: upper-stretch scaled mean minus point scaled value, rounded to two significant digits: -0.41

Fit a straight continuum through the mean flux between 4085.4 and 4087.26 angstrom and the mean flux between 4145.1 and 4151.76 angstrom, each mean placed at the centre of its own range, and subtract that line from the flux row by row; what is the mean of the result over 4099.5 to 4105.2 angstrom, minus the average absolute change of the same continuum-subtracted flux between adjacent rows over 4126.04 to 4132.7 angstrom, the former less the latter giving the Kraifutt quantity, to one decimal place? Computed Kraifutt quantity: -6.6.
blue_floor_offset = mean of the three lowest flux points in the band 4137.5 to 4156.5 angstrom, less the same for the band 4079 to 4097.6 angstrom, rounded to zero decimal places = 0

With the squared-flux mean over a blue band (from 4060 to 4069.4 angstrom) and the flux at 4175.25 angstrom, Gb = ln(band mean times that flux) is 9.9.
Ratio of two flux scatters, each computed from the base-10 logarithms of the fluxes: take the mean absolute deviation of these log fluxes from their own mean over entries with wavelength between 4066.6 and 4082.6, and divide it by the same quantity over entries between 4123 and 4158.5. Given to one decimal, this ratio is 1.1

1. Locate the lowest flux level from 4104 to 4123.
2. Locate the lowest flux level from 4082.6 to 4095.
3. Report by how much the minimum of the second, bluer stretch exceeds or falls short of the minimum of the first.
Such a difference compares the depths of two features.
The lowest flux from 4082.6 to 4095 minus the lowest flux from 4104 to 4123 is 8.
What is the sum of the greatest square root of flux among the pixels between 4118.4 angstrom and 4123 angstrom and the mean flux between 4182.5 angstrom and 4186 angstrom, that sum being 29.6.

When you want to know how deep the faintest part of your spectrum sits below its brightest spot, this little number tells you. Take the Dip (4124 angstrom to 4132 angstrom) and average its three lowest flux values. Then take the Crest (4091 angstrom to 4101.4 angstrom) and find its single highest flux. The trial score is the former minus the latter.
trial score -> -11.3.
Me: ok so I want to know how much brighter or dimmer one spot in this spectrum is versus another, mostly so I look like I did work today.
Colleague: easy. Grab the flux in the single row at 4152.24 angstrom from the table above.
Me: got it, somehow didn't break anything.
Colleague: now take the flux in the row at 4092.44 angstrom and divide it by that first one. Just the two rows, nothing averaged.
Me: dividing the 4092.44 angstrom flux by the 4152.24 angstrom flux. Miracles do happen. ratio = 1.05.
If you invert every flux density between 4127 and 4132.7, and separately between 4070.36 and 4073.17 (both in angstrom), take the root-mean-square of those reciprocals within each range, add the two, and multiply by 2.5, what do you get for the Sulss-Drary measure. 0.2098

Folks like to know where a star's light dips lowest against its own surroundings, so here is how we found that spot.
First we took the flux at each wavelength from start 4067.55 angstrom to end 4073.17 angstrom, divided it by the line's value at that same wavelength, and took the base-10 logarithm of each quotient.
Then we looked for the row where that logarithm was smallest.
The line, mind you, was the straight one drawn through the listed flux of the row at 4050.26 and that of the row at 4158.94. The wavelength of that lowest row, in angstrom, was 4071.76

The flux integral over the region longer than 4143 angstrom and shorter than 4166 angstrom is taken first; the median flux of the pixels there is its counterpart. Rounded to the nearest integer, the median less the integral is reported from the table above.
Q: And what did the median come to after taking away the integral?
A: -600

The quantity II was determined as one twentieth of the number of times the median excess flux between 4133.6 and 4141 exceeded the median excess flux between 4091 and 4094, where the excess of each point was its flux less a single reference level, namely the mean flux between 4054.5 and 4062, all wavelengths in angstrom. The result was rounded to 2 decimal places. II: -0.09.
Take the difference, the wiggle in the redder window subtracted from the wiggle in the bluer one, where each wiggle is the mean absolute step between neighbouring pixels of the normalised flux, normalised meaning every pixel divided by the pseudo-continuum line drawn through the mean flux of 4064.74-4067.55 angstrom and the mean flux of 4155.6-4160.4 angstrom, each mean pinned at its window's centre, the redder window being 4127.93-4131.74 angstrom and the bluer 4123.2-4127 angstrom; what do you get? 0.12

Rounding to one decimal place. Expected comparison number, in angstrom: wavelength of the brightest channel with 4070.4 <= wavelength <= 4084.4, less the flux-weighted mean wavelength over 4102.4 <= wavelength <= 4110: -26.8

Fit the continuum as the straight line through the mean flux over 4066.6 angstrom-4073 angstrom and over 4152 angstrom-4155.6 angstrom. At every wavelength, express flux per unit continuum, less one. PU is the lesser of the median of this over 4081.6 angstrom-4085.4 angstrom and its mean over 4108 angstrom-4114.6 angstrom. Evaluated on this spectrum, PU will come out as -0.16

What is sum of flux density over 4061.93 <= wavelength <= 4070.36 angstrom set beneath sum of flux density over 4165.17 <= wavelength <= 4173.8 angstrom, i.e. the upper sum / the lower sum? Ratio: 1.05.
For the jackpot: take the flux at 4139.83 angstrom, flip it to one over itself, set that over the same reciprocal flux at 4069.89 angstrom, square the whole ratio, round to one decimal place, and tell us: 1.9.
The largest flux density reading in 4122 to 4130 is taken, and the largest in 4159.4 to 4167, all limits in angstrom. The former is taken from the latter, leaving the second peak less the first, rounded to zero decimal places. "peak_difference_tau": 6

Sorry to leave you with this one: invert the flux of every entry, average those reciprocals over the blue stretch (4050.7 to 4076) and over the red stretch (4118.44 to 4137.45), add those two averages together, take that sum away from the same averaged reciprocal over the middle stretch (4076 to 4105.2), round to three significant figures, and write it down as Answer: -0.0404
